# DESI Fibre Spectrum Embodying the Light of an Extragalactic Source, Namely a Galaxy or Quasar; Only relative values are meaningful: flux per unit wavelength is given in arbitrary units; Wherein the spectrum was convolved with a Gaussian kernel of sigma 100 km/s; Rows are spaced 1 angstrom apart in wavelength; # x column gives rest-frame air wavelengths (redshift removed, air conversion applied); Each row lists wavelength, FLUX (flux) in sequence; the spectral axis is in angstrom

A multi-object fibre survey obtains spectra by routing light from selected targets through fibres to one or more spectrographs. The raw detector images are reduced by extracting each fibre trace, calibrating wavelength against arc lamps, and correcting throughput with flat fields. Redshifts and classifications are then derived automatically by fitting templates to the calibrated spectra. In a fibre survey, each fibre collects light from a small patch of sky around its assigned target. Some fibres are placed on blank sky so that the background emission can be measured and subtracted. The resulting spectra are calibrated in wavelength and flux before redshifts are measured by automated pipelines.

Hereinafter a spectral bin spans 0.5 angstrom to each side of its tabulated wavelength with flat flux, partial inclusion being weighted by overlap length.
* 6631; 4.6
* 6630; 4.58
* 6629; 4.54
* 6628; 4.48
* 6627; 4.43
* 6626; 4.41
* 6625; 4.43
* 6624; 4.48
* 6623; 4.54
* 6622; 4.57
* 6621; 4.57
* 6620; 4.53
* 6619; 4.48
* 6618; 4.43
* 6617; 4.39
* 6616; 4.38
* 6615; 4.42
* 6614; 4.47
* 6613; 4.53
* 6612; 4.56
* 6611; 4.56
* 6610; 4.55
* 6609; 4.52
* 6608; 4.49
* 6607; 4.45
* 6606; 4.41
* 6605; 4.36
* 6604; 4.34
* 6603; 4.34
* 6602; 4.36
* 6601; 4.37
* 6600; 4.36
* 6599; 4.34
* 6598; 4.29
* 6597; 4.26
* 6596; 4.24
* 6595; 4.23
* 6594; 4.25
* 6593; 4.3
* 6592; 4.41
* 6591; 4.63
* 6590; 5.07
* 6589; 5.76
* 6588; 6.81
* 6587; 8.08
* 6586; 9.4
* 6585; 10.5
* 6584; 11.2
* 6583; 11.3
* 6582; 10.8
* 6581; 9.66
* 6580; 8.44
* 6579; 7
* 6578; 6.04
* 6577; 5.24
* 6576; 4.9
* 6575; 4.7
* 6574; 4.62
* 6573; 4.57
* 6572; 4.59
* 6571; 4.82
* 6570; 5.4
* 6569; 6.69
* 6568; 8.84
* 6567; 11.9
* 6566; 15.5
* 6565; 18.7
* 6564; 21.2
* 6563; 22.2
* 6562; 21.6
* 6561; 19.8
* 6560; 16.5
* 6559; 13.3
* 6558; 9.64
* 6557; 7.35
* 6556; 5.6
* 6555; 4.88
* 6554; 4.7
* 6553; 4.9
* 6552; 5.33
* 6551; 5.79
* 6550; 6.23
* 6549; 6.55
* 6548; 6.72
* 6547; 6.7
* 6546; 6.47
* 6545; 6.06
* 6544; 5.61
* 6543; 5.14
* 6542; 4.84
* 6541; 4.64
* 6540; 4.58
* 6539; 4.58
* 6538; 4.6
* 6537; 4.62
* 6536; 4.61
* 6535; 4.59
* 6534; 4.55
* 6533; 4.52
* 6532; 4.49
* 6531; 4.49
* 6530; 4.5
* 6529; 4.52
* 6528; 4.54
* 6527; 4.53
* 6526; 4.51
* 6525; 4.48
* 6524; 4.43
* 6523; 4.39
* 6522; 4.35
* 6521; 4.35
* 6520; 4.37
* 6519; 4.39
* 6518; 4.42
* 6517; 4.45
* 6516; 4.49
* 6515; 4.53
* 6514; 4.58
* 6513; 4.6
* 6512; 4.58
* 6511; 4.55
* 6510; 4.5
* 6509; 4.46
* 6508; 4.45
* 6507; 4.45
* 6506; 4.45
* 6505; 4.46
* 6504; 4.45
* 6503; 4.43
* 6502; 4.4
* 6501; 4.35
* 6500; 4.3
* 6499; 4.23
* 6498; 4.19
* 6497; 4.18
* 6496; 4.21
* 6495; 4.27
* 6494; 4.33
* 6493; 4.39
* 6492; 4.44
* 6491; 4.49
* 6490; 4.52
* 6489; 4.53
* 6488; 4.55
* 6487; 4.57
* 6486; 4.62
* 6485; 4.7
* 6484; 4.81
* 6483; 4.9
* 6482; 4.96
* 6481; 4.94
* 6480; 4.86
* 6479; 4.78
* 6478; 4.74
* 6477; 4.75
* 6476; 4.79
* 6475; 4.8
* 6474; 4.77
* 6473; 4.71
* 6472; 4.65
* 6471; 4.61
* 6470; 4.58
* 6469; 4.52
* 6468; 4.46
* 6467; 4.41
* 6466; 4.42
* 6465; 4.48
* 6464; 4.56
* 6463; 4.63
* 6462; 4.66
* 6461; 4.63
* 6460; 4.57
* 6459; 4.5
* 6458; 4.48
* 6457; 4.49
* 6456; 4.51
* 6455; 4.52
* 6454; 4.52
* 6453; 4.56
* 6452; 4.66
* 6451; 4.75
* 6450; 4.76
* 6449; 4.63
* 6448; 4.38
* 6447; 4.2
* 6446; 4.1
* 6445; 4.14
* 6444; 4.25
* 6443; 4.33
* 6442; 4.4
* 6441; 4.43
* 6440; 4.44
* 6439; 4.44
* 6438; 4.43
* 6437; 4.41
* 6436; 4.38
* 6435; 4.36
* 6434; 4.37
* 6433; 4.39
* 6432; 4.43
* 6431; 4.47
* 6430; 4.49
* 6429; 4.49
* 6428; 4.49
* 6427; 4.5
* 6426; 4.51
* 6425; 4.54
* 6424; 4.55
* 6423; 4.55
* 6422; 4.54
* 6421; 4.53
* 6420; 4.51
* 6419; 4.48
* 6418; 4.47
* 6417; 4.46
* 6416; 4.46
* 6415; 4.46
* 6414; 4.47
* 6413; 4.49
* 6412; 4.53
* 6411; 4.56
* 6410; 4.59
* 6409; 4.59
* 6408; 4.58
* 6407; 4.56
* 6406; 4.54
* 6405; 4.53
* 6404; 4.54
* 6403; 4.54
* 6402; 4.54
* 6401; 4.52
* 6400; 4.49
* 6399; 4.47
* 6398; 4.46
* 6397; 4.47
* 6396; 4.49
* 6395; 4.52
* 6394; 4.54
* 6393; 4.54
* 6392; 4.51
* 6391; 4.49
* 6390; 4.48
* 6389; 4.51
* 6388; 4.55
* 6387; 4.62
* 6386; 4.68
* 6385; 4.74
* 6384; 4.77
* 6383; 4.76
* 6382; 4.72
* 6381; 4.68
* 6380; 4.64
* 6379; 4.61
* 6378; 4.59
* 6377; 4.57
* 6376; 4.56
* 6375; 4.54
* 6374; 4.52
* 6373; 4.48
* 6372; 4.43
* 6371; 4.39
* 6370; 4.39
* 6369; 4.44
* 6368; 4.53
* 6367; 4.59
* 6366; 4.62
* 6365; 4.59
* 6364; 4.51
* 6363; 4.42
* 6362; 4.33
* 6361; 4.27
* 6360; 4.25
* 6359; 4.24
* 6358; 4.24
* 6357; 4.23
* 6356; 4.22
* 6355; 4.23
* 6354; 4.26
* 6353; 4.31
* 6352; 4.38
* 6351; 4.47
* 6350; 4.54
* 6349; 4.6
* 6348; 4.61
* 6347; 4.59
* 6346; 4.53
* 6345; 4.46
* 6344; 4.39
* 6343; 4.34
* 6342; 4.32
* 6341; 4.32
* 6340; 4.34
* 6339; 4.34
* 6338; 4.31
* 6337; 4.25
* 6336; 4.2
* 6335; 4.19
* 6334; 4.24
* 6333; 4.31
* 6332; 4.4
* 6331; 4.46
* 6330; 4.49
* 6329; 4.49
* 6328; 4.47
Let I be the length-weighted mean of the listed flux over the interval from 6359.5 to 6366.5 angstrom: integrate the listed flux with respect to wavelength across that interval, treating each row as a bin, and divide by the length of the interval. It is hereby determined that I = 4.43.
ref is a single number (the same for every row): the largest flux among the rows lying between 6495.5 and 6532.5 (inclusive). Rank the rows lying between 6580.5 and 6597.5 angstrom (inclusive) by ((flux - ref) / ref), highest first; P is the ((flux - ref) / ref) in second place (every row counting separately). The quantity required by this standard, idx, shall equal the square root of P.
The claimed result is 1.20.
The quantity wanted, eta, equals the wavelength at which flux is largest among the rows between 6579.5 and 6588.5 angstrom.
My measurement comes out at 6583 angstrom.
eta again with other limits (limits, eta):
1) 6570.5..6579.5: 6579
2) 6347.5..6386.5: 6384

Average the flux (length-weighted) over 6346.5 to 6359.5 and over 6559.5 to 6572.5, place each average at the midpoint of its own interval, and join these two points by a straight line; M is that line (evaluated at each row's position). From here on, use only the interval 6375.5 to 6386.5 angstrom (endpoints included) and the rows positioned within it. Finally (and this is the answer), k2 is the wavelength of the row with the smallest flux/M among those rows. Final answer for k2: 6386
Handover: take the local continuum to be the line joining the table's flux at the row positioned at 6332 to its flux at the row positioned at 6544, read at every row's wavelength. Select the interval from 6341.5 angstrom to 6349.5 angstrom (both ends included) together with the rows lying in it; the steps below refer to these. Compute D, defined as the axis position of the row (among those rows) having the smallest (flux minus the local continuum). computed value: 6342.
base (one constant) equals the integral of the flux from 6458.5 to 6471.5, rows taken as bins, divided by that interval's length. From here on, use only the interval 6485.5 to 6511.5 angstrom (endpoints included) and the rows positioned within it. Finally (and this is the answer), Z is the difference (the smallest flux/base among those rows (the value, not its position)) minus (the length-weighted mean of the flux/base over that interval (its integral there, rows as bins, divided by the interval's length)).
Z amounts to -0.052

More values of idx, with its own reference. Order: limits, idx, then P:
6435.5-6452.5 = 0.18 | 0.03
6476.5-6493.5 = 0.27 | 0.07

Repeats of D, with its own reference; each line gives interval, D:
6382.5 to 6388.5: 6388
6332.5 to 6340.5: 6335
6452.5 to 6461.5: 6458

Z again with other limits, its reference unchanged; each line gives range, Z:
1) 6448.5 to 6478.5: -0.043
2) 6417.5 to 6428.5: -0.010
